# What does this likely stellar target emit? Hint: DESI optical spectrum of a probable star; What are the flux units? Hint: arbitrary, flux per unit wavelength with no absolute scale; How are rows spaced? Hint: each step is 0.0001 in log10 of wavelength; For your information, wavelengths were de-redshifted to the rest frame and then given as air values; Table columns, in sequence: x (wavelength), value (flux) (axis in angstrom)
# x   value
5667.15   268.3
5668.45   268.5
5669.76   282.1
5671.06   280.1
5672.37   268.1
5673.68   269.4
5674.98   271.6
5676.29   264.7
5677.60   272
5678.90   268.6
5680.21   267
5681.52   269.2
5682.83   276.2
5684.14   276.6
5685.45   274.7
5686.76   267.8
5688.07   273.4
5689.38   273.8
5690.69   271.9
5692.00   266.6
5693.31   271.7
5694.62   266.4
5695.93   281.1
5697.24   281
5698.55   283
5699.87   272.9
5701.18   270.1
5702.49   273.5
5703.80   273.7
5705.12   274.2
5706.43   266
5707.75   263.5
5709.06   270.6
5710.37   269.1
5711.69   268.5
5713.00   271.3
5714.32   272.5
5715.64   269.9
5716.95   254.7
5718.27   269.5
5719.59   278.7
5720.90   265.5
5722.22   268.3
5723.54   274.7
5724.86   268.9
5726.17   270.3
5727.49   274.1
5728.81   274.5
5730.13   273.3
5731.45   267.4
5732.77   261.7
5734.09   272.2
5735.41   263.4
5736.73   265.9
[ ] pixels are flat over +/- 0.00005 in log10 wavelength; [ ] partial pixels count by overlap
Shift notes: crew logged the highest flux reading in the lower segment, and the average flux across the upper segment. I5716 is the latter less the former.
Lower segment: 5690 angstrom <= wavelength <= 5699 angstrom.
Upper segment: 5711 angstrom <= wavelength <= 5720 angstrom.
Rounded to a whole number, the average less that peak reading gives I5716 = -14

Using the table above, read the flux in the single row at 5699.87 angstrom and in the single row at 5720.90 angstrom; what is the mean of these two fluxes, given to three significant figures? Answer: 269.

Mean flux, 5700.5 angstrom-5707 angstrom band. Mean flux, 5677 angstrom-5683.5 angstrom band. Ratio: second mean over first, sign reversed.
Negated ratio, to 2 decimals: -1.00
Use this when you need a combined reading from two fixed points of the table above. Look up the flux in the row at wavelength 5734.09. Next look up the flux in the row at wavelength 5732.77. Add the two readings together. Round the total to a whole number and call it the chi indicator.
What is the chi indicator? 534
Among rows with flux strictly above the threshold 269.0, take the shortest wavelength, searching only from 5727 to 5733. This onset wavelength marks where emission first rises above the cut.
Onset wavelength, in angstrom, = 5727.49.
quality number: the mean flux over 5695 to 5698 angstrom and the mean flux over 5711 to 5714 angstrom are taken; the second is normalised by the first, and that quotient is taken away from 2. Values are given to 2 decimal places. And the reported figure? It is 1.04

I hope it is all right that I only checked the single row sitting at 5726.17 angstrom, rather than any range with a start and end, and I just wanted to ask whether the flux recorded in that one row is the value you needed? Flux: 270.3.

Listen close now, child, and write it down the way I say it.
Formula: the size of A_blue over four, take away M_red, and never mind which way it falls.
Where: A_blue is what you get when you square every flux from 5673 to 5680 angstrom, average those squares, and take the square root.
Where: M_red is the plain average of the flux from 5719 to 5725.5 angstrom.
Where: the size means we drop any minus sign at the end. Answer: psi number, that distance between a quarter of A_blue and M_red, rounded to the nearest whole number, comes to 204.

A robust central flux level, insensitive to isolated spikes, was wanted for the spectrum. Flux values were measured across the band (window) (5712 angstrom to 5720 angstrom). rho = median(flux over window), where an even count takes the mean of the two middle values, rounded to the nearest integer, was 271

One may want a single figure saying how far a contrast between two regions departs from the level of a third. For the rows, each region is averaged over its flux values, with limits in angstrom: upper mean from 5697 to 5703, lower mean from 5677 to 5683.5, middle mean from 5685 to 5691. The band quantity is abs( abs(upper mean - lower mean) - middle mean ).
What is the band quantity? 267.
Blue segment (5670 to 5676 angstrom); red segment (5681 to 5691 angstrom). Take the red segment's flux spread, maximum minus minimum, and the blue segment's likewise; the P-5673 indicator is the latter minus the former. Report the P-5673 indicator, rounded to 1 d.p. 3.2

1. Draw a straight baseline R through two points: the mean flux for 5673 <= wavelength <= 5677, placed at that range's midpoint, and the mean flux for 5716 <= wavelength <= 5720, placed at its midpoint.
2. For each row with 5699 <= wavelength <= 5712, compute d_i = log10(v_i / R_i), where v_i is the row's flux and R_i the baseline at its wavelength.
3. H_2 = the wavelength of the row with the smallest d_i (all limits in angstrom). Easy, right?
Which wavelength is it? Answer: 5707.75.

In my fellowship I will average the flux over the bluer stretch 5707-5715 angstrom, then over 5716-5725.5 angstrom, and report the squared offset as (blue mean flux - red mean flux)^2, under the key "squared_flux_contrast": 0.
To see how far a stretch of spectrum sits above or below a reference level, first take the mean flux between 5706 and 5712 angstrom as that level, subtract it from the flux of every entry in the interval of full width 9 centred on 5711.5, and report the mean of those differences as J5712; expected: 1.8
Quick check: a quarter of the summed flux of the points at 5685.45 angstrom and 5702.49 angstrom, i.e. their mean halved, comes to 137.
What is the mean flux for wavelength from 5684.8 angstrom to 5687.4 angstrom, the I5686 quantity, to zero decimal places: 271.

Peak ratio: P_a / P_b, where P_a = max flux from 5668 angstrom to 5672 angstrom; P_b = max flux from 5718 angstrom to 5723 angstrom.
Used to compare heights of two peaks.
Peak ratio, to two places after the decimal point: 1.01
